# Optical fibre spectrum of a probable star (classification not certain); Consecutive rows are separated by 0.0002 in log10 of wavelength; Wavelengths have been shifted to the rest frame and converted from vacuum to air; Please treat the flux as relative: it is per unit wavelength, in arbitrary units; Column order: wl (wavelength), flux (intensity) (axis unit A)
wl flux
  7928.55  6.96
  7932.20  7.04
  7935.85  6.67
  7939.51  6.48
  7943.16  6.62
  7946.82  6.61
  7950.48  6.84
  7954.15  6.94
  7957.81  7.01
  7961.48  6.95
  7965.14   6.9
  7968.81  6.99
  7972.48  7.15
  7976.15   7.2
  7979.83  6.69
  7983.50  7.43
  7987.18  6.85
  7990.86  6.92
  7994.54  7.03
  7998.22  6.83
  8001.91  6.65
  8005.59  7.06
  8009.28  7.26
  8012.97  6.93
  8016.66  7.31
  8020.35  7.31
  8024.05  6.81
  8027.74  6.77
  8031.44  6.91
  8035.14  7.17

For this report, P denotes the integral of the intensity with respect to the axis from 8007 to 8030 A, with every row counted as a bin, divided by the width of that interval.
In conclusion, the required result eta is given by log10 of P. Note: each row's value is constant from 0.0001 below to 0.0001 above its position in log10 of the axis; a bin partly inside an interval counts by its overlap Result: 0.849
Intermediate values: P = 7.06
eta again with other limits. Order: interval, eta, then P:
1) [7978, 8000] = 0.843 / 6.96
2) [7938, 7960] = 0.830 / 6.76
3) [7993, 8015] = 0.843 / 6.96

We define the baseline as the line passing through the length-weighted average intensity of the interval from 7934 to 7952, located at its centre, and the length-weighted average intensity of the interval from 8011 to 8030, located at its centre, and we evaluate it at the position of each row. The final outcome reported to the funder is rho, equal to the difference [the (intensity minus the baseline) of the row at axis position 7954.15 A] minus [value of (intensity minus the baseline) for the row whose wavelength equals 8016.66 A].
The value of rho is -0.06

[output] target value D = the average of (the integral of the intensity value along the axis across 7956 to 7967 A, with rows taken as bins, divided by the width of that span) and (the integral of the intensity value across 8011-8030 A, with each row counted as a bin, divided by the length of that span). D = 6.99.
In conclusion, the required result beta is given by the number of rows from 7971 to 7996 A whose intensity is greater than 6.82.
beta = 6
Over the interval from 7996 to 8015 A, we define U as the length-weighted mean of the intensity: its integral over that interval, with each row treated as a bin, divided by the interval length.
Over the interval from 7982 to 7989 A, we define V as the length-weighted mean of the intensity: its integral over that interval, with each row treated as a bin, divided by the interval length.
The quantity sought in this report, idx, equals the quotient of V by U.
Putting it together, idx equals 1.02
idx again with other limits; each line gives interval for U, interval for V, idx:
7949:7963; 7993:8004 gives 0.99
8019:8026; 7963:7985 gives 1.00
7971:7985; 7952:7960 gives 0.98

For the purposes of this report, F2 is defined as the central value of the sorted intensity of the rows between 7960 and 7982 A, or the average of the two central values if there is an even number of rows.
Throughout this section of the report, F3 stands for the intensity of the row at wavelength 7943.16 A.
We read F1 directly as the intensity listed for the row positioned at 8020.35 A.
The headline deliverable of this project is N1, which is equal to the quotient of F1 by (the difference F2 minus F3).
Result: 21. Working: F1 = 7.31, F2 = 6.970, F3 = 6.62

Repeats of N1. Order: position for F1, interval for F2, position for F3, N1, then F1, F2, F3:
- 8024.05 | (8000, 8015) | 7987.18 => 47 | 6.81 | 6.995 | 6.85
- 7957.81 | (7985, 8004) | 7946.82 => 29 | 7.01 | 6.850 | 6.61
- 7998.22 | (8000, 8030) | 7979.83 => 22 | 6.83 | 6.995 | 6.69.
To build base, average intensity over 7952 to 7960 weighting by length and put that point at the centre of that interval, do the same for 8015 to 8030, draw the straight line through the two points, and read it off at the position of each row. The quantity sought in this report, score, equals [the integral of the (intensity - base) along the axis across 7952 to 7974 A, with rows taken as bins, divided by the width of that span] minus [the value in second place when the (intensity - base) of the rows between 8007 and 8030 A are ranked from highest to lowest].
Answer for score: -0.3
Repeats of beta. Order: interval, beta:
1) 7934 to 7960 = 3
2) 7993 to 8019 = 6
